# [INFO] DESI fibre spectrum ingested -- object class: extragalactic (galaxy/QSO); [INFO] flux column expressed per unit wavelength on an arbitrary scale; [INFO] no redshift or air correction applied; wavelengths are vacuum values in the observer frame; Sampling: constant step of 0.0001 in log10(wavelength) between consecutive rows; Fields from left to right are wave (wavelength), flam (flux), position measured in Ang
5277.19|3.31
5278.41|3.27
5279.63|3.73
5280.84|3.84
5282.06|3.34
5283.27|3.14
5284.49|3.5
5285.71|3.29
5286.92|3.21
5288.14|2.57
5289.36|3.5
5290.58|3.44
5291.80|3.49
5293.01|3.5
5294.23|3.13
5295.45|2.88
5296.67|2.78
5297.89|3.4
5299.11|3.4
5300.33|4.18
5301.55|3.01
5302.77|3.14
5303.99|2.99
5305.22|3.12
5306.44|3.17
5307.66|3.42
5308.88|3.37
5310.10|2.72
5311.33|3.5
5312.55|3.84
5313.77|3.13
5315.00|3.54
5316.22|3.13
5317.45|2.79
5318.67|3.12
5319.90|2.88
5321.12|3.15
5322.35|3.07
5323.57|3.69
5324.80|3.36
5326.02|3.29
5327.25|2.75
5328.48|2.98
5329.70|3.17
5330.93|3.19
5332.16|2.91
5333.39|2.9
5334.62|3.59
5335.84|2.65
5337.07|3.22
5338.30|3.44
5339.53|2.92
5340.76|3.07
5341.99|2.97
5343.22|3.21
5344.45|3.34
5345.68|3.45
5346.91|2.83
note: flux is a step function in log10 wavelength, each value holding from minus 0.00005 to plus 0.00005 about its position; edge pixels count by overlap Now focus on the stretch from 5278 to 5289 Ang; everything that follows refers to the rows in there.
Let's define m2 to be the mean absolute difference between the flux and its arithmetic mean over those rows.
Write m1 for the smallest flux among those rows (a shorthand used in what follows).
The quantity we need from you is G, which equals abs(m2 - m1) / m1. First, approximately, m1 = 2.57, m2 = 0.25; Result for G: 0.903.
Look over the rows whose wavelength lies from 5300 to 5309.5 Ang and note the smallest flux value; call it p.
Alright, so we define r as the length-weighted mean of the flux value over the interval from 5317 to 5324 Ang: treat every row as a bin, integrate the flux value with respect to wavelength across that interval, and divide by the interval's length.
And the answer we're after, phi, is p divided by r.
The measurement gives 0.96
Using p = 2.99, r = 3.11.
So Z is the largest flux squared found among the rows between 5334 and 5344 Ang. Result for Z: 12.9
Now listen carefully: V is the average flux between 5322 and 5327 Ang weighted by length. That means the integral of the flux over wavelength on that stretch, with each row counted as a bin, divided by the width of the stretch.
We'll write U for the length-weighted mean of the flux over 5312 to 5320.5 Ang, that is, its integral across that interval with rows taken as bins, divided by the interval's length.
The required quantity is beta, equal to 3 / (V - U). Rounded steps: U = 3.20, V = 3.326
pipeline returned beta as 23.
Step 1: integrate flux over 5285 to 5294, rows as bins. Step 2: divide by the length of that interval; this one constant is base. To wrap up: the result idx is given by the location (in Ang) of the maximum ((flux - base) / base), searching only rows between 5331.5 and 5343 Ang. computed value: 5334.62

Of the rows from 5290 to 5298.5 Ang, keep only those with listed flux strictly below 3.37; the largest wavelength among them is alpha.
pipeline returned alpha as 5296.67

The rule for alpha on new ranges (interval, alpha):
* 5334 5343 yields 5341.99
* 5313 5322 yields 5321.12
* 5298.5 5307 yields 5306.44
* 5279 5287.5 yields 5286.92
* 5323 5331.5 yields 5330.93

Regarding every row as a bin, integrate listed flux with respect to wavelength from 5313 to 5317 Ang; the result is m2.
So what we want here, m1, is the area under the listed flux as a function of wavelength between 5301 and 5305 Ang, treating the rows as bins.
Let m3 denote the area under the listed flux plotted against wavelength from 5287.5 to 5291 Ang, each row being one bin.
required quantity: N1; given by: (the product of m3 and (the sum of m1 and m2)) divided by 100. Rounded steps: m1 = 12.2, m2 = 13.1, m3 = 11.0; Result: 2.79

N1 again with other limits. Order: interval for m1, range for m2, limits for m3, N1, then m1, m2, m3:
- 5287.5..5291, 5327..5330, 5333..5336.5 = 2.14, 11.0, 8.9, 10.7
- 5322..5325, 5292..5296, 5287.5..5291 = 2.54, 10.2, 12.8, 11.0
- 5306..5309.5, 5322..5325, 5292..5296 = 2.81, 11.7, 10.2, 12.8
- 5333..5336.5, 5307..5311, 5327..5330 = 2.10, 10.7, 12.8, 8.9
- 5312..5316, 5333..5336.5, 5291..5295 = 3.30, 13.8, 10.7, 13.4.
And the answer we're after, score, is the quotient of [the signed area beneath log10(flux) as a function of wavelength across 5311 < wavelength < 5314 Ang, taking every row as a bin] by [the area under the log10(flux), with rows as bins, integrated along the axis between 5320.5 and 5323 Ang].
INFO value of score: 1.33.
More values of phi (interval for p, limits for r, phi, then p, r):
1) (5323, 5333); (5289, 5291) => 0.79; 2.75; 3.47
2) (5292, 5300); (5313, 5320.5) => 0.89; 2.78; 3.11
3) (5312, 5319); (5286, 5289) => 0.93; 2.79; 2.99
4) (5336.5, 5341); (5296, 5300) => 0.90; 2.92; 3.26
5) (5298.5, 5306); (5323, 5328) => 0.92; 2.99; 3.26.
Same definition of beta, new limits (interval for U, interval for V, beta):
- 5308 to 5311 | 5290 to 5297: 29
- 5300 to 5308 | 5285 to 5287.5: 244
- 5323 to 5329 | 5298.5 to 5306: 33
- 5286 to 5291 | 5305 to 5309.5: 27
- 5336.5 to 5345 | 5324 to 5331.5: -106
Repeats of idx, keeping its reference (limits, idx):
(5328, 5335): 5334.62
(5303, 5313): 5312.55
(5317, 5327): 5323.57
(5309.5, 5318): 5312.55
